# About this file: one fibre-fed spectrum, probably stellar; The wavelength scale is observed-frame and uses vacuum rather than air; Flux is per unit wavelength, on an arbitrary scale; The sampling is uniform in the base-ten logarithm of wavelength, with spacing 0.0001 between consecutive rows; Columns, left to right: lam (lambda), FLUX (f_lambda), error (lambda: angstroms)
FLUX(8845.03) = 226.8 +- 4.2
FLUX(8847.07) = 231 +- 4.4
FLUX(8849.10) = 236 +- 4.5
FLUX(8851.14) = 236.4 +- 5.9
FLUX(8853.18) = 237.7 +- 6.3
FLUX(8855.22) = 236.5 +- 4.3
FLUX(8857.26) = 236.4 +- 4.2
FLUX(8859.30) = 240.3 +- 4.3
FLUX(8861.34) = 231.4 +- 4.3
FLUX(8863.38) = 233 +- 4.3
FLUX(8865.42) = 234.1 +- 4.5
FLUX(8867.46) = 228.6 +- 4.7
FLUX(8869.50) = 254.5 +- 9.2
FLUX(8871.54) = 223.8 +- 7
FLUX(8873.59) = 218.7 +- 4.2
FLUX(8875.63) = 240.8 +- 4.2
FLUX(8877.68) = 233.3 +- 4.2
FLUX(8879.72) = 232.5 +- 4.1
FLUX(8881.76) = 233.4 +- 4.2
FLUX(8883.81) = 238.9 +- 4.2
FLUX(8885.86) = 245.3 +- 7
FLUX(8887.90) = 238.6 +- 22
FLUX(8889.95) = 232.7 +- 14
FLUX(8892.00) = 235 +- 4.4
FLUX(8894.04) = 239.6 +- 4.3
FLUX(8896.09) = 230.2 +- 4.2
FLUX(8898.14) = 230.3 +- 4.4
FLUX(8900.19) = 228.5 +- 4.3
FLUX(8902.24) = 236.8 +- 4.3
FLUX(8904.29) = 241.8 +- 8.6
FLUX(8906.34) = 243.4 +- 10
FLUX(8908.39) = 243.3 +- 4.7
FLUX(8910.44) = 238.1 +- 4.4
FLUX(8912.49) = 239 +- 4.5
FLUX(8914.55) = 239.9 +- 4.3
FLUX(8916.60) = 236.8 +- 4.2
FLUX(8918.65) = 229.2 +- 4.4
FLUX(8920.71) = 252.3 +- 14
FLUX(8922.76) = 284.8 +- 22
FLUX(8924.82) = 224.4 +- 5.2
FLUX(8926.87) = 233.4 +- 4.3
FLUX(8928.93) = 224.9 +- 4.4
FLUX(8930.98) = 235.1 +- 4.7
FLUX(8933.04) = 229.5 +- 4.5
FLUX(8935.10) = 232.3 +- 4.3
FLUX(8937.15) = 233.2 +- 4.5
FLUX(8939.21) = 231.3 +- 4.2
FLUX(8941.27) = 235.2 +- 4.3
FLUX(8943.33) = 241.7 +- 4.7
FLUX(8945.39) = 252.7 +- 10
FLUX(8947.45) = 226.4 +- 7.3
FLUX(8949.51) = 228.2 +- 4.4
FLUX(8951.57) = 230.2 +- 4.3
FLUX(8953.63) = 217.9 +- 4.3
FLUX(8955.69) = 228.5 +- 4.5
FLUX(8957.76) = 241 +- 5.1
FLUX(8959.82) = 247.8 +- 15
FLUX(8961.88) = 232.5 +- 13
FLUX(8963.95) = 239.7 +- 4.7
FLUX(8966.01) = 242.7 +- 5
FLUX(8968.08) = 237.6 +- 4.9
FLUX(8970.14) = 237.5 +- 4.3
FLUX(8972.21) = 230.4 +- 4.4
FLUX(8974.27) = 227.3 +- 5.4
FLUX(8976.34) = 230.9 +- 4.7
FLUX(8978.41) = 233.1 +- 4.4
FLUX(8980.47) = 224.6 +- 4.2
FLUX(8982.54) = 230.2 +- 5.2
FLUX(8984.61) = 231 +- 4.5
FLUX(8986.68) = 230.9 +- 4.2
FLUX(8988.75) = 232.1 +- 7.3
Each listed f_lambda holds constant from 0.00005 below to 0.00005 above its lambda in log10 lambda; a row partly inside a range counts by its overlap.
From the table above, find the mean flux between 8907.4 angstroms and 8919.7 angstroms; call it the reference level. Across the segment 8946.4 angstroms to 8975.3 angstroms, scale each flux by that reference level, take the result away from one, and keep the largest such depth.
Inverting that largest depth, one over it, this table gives 12.0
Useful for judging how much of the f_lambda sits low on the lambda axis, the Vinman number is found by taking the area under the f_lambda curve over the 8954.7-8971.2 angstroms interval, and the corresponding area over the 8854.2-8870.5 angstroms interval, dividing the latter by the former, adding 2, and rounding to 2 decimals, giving 2.98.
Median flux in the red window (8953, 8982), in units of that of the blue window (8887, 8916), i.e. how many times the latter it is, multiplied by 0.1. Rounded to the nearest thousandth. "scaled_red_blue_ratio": 0.098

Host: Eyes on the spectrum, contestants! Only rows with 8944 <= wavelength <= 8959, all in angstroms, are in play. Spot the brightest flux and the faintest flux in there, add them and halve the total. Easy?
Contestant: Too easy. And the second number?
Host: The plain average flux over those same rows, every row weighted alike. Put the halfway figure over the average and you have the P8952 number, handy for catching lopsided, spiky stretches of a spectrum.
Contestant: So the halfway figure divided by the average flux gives 1.01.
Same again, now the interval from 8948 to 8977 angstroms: 1.00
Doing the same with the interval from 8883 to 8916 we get 1.00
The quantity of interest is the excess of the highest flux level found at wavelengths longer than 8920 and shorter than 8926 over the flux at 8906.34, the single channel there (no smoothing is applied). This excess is 41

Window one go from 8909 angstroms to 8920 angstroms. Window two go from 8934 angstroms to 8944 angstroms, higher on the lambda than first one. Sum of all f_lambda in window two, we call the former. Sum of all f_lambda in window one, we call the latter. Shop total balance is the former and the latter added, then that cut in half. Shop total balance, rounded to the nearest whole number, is 1178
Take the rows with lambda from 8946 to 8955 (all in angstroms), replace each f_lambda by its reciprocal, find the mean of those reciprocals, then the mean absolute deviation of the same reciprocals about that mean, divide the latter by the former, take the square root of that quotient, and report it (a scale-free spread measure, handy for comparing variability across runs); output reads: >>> 0.133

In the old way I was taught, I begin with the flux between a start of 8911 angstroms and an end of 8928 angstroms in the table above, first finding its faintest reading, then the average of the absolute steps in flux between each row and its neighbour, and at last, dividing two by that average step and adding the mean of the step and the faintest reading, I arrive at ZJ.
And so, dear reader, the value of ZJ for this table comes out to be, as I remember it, 122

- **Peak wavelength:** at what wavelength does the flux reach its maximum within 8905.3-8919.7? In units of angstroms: 8906.34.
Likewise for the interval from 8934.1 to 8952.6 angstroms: 8945.39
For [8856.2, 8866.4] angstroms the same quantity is 8859.30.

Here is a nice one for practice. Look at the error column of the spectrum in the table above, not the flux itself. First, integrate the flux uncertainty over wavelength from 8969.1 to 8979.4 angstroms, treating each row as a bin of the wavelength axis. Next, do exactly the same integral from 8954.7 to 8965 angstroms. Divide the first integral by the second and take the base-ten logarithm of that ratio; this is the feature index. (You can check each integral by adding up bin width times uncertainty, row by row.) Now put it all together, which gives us -0.26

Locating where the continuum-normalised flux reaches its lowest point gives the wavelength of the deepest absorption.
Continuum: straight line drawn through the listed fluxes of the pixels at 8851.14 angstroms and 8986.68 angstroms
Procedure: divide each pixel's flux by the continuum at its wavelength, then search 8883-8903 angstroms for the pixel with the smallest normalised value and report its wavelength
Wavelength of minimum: 8900.19 angstroms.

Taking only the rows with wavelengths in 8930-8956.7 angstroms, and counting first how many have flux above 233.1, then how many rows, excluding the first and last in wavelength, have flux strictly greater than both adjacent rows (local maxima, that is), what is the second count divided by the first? 0.60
